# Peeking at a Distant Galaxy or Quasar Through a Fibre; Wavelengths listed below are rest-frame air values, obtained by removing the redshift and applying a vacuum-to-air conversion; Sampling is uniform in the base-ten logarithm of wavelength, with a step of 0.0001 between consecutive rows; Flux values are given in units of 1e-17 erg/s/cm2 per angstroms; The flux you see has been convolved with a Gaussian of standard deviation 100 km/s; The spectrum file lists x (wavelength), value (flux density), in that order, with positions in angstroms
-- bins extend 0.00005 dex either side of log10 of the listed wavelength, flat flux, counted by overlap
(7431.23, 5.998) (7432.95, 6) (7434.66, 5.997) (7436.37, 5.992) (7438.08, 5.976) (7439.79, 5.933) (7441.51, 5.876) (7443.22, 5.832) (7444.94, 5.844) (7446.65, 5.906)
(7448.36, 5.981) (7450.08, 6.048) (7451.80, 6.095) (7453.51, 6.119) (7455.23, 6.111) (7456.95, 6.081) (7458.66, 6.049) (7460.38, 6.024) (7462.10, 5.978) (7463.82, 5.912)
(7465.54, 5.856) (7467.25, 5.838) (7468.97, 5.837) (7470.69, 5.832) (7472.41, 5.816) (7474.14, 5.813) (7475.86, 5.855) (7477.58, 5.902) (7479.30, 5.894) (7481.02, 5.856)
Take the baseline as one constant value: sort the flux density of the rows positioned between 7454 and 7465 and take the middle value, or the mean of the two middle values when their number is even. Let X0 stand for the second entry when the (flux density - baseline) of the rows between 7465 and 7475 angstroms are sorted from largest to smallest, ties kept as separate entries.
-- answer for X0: -0.20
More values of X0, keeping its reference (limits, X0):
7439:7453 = 0.01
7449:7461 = 0.07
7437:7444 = -0.10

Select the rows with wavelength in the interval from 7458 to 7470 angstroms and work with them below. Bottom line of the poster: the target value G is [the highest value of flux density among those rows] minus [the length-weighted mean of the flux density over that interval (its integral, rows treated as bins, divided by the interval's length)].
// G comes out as 0.124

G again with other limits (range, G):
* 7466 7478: 0.061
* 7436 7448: 0.081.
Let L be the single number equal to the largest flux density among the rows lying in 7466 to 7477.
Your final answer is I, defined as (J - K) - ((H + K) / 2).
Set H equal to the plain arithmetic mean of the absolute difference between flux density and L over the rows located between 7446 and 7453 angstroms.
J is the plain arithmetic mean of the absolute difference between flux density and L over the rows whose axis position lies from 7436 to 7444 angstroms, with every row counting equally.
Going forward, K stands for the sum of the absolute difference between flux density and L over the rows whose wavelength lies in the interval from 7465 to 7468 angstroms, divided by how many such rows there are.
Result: -0.01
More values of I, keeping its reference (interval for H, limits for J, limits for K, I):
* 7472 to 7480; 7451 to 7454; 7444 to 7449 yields 0.14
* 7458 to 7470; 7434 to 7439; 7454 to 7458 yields -0.27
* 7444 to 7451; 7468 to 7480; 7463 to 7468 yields -0.06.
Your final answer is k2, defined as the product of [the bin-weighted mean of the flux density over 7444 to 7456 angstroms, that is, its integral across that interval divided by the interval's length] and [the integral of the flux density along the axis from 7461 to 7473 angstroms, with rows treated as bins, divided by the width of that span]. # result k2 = 35.3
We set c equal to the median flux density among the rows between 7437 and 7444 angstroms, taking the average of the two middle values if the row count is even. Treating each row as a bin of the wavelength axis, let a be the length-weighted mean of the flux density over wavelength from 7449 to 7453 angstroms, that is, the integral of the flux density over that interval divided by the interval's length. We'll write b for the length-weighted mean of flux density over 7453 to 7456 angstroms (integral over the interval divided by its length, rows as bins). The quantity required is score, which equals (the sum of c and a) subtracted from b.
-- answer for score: -5.86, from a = 6.07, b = 6.11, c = 5.90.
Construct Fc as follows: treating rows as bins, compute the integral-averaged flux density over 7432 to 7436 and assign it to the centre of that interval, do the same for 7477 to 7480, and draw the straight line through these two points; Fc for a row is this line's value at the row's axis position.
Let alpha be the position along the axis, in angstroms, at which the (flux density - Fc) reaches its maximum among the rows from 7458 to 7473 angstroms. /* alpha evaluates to 7458.66 angstroms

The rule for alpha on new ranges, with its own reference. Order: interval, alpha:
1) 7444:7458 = 7453.51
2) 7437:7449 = 7448.36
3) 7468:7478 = 7477.58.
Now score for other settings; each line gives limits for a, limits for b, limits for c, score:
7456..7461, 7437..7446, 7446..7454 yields -6.21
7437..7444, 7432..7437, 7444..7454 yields -5.93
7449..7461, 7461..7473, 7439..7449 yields -6.09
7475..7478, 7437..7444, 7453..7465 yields -6.02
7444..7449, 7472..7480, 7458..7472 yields -5.94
